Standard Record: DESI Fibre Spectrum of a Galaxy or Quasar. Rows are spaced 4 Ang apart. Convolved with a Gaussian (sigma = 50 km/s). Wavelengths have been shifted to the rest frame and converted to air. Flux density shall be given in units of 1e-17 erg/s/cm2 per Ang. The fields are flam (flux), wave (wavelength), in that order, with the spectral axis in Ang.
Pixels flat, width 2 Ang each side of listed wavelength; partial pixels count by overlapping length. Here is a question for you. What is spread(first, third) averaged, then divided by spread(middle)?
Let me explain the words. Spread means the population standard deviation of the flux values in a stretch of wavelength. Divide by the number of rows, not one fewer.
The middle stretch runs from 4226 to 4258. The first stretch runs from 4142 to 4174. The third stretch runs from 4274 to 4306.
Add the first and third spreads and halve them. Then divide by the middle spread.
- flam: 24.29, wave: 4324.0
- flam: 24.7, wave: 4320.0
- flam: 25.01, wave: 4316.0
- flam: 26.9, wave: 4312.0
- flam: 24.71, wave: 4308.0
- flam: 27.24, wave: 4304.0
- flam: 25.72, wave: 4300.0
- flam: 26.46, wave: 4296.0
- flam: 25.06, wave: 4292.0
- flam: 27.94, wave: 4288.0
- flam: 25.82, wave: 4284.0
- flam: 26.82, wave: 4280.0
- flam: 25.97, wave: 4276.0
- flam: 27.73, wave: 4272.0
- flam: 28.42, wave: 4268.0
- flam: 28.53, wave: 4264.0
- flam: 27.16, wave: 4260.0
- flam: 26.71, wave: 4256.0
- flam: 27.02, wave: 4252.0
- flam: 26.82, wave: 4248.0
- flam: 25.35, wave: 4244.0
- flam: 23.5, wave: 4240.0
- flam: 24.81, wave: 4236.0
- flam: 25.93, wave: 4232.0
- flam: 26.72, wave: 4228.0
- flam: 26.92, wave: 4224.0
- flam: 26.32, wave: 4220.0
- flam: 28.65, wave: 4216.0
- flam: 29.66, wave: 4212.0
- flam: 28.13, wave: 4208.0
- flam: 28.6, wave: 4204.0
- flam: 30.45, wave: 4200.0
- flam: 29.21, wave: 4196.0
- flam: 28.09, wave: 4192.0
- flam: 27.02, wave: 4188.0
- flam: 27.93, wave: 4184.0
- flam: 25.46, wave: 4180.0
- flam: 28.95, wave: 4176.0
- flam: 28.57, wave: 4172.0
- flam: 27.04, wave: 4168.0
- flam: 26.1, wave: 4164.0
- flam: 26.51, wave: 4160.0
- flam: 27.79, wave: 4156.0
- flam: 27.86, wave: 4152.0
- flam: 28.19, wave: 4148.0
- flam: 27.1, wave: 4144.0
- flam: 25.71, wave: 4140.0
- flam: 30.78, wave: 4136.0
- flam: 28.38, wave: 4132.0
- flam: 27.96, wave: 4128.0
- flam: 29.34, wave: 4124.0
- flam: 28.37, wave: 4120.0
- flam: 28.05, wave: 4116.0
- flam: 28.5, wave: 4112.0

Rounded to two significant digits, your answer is 0.72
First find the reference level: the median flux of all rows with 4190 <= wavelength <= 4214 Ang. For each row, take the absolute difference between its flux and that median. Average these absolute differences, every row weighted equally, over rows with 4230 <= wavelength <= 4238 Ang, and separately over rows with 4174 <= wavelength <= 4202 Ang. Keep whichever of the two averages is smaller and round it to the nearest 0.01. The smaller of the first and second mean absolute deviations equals 1.29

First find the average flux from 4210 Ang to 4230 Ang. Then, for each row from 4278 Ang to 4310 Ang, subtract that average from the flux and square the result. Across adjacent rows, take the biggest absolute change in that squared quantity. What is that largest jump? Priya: 8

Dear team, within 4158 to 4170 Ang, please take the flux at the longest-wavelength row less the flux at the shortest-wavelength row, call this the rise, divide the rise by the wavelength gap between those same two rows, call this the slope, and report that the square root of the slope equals 0.26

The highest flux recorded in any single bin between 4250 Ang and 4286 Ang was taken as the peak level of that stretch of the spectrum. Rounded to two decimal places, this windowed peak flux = 28.53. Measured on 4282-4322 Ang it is 27.94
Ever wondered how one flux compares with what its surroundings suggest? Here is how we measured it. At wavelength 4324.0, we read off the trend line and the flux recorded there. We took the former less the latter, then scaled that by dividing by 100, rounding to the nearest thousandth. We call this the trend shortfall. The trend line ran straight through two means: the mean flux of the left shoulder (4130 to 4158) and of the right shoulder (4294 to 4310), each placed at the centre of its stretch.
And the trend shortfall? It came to 0.015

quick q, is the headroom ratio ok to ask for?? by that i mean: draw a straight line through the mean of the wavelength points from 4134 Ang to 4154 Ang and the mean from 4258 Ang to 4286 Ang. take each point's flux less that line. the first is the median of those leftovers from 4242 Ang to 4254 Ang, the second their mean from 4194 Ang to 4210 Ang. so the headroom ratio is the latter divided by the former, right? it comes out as -2.9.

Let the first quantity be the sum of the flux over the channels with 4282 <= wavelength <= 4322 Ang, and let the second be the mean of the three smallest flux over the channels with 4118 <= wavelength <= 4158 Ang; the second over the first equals 0.104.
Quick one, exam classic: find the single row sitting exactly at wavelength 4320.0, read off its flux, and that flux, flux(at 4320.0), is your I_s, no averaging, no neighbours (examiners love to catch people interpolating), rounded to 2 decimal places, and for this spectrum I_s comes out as 24.70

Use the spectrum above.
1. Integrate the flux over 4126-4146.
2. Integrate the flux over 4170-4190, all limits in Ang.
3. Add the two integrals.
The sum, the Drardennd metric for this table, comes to 1111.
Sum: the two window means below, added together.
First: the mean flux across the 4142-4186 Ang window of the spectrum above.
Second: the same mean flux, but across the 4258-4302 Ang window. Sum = 54.3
